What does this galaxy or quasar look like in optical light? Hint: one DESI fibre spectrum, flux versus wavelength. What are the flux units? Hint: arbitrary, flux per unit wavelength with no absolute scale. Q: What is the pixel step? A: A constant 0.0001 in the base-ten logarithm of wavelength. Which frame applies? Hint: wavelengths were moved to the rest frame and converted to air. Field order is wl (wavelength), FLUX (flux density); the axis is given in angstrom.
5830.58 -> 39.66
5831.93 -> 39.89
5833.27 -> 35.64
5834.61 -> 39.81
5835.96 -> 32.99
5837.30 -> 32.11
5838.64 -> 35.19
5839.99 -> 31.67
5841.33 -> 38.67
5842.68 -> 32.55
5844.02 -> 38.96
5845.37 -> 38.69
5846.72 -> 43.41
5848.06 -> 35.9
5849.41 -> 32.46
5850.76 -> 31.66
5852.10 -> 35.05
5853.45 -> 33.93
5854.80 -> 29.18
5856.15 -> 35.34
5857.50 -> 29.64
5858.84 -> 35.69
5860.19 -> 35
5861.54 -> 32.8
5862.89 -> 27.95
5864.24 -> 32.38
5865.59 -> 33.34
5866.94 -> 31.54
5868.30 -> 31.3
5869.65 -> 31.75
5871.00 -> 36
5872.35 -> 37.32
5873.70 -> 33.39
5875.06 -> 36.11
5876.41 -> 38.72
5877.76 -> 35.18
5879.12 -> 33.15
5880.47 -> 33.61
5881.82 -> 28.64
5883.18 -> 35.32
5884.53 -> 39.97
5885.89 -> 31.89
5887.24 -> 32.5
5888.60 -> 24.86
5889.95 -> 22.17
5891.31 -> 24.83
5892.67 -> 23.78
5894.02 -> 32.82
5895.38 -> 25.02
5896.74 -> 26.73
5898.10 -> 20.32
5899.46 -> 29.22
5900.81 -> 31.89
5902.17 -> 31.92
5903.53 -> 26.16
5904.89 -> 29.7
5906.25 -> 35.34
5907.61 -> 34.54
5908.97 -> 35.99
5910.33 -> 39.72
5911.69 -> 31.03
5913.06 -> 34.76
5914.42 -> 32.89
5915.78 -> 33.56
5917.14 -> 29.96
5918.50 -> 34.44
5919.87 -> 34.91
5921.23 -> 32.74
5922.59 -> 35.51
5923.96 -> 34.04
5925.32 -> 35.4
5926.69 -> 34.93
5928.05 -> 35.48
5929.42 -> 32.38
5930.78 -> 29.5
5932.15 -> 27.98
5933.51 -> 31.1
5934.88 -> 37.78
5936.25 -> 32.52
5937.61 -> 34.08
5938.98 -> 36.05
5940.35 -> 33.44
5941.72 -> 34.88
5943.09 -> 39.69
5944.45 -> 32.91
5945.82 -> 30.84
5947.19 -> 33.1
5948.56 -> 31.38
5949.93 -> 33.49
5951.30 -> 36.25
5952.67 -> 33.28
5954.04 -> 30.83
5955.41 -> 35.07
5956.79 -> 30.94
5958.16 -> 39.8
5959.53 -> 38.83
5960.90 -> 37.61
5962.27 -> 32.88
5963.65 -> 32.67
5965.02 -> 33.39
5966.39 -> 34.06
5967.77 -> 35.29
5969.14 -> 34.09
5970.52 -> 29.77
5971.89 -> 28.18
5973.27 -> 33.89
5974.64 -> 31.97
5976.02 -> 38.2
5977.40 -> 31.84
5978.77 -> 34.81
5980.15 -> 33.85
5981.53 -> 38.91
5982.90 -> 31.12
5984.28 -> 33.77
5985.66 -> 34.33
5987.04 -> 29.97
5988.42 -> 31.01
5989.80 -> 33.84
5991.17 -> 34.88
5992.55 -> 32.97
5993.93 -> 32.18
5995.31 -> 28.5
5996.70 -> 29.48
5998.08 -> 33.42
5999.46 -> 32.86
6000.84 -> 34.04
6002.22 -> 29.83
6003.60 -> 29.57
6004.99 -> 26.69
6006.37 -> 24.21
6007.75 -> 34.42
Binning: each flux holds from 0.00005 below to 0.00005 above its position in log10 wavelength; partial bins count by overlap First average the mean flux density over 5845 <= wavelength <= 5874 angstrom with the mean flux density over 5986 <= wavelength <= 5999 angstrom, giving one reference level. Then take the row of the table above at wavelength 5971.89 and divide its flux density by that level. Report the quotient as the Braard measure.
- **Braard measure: 0.86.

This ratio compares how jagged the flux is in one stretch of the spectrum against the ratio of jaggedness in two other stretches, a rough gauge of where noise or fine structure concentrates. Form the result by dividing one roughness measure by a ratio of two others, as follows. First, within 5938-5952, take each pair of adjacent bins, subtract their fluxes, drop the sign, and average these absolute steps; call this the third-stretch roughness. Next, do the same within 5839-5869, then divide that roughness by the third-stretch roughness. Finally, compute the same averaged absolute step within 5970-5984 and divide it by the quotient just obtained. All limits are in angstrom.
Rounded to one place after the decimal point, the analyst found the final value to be 3.4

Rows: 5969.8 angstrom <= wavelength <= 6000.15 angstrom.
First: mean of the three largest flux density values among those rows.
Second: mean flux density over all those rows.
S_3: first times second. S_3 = 1221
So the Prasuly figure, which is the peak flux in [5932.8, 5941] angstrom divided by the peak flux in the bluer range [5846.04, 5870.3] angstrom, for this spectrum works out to 0.87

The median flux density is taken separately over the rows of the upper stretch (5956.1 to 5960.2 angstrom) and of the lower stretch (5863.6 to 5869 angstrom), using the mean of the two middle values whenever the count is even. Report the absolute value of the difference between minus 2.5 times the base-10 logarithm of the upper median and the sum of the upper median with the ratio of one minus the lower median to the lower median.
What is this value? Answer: 42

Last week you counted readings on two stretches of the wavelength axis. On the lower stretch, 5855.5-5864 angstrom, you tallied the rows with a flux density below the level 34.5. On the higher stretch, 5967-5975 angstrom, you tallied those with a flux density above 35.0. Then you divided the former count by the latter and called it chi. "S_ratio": 3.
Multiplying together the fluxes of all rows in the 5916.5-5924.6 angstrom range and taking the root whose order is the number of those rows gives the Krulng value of 33.5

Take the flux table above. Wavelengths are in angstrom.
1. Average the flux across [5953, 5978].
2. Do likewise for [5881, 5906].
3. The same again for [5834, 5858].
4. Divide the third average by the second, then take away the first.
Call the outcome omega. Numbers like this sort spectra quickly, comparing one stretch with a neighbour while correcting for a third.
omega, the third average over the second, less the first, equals -32.6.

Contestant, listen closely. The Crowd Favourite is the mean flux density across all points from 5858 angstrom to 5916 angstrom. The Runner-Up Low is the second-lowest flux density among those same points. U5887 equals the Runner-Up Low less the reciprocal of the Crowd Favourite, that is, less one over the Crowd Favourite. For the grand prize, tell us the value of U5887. 22.1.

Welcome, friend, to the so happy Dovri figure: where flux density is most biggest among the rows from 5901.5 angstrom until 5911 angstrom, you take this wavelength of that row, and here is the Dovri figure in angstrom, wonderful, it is 5910.33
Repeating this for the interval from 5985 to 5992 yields 5991.17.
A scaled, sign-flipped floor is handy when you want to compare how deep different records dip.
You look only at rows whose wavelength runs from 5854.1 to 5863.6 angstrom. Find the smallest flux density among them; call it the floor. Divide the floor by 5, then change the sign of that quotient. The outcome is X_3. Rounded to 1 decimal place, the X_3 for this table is -5.6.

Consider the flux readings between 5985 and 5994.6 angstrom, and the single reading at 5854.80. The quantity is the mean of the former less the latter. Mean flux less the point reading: 3.6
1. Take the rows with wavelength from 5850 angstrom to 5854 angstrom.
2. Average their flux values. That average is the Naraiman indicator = 33.5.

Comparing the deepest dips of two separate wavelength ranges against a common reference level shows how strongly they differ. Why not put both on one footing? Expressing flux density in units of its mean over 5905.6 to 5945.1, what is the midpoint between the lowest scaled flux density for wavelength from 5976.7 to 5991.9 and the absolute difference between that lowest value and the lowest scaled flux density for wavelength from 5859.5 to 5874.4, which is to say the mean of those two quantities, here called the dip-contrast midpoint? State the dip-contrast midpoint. 0.470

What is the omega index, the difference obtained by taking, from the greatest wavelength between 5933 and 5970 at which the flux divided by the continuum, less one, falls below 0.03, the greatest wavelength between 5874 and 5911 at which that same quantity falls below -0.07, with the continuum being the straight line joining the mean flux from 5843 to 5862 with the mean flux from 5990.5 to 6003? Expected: 60.1 angstrom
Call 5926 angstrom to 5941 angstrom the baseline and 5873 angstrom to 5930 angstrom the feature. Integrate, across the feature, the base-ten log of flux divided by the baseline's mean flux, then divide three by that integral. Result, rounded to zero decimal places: -3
